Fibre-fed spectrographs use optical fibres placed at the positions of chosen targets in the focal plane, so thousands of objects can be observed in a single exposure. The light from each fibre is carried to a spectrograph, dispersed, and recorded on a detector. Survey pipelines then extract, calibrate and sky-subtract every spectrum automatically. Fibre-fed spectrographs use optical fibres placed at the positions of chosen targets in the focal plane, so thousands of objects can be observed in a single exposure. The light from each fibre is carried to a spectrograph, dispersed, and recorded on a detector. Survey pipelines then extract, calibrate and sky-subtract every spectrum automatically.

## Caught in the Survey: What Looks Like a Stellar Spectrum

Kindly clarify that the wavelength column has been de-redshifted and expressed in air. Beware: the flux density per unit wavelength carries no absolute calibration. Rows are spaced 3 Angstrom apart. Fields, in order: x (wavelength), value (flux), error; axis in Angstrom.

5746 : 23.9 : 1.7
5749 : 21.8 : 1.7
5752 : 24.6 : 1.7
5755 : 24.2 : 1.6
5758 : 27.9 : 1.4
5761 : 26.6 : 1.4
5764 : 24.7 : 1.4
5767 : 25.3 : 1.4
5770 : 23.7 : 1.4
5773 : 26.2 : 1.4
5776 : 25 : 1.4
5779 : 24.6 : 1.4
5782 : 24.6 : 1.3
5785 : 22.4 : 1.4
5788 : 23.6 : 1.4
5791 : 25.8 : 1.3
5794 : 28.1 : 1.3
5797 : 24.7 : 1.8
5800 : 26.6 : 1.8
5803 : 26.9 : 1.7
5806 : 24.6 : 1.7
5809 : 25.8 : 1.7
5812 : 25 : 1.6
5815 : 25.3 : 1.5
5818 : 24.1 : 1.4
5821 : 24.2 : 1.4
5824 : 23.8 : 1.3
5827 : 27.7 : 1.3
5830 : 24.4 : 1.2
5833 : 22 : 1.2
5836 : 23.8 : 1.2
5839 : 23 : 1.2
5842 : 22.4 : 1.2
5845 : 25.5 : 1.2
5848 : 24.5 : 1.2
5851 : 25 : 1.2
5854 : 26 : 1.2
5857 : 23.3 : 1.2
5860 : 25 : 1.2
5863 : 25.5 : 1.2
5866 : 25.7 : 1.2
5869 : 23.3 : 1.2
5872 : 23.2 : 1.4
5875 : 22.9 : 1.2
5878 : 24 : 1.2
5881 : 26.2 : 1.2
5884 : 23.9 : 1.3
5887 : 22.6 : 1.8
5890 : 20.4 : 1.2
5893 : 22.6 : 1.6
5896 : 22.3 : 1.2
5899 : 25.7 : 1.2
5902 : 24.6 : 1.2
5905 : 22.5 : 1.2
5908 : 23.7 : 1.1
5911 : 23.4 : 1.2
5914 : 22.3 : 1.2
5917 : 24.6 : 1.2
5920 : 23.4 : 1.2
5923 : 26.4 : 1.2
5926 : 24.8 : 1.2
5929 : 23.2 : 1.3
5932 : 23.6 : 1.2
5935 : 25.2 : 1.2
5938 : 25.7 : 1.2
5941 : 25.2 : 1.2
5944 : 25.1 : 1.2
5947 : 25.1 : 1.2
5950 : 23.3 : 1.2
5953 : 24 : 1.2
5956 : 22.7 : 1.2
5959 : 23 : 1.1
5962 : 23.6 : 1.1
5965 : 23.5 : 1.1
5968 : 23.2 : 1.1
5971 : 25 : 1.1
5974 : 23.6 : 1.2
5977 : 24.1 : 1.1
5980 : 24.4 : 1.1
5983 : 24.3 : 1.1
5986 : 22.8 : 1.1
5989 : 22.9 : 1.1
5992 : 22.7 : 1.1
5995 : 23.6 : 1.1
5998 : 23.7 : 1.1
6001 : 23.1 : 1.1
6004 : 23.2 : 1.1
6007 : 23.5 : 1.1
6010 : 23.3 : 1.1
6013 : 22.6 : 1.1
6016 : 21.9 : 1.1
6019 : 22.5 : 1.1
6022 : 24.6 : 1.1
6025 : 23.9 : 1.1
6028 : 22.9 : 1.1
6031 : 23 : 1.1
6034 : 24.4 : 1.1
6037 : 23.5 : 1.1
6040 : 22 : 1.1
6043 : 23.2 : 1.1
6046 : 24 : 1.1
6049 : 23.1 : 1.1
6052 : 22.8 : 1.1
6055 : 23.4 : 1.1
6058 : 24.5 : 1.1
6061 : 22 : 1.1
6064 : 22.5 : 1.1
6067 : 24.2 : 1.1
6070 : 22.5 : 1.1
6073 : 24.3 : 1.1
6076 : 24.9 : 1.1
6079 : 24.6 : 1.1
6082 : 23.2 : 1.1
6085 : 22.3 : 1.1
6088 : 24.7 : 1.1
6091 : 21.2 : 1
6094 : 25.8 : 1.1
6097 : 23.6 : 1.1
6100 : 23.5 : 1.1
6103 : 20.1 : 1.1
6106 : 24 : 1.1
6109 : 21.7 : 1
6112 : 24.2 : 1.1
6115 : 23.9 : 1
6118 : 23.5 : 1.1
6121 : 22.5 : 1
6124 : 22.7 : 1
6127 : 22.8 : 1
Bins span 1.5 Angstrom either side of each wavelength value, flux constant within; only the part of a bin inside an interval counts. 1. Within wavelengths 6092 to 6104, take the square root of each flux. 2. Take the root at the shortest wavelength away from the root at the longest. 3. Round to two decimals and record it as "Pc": -0.60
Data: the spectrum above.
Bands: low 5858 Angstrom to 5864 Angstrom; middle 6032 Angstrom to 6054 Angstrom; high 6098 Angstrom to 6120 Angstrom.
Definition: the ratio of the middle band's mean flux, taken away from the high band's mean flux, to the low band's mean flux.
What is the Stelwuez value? -0.01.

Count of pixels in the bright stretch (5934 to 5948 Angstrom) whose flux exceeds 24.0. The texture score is 5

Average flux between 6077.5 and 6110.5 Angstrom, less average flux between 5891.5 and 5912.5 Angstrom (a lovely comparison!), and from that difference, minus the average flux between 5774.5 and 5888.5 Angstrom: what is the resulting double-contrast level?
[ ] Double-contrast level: -25.0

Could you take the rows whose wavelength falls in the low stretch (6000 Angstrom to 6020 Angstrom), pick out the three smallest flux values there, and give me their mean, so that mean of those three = 22.3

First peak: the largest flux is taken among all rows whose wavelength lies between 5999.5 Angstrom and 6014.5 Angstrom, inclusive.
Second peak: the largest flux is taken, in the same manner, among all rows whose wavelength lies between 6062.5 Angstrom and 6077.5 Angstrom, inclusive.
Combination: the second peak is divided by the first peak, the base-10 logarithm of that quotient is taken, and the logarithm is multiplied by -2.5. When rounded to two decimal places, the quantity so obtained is -0.06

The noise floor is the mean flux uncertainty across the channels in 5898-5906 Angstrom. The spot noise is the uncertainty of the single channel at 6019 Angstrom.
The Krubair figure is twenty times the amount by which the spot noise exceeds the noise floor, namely -2.0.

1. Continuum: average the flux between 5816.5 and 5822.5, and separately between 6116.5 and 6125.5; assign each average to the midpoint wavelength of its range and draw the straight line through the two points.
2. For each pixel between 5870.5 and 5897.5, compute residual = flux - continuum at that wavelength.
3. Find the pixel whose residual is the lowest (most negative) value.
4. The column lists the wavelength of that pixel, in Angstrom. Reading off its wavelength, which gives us 5890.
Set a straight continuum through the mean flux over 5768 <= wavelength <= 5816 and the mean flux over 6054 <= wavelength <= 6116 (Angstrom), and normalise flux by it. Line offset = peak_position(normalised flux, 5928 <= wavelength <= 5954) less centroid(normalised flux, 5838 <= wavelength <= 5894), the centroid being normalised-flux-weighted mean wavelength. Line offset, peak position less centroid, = 72.3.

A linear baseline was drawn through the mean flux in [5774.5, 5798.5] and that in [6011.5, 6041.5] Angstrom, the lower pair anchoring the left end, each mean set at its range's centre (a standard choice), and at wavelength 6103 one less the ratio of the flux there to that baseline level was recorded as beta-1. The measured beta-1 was 0.110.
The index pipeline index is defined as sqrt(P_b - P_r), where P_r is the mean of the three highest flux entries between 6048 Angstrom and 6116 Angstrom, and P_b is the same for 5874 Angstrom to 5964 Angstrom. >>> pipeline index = 0.98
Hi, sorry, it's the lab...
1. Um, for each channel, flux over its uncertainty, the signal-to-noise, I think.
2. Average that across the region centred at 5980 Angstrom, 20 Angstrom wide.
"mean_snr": 21.4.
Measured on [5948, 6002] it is 21.0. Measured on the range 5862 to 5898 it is 18.4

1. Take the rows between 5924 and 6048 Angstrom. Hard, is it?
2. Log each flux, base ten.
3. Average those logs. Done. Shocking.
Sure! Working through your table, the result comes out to 1.37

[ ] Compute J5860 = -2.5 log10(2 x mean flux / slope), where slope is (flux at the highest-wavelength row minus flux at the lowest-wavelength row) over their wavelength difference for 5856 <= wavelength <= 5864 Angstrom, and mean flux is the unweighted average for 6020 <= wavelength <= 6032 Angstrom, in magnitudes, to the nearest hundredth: -5.27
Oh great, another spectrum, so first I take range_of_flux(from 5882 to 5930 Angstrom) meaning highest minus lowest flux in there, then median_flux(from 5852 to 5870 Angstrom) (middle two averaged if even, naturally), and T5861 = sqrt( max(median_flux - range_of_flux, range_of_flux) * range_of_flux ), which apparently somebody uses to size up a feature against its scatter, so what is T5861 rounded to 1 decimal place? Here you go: 10.7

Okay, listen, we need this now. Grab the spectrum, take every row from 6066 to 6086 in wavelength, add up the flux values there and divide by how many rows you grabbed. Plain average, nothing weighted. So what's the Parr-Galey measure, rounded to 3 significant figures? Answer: 23.7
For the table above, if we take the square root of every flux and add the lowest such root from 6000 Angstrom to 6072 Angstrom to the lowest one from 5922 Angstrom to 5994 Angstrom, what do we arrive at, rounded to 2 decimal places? 9.44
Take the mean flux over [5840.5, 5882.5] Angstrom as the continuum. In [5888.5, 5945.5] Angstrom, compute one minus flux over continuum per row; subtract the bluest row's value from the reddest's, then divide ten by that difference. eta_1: -52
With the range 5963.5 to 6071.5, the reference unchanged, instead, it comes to 245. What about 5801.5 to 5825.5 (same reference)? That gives 79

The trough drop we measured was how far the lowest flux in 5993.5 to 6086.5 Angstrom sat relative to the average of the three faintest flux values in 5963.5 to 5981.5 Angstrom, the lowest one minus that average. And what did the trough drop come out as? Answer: -1.5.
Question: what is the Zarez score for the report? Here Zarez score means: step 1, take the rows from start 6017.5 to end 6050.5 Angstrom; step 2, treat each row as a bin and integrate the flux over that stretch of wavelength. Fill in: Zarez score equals 771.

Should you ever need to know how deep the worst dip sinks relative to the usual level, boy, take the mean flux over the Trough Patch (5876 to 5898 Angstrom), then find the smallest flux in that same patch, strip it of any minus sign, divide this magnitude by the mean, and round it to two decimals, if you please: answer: 0.88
